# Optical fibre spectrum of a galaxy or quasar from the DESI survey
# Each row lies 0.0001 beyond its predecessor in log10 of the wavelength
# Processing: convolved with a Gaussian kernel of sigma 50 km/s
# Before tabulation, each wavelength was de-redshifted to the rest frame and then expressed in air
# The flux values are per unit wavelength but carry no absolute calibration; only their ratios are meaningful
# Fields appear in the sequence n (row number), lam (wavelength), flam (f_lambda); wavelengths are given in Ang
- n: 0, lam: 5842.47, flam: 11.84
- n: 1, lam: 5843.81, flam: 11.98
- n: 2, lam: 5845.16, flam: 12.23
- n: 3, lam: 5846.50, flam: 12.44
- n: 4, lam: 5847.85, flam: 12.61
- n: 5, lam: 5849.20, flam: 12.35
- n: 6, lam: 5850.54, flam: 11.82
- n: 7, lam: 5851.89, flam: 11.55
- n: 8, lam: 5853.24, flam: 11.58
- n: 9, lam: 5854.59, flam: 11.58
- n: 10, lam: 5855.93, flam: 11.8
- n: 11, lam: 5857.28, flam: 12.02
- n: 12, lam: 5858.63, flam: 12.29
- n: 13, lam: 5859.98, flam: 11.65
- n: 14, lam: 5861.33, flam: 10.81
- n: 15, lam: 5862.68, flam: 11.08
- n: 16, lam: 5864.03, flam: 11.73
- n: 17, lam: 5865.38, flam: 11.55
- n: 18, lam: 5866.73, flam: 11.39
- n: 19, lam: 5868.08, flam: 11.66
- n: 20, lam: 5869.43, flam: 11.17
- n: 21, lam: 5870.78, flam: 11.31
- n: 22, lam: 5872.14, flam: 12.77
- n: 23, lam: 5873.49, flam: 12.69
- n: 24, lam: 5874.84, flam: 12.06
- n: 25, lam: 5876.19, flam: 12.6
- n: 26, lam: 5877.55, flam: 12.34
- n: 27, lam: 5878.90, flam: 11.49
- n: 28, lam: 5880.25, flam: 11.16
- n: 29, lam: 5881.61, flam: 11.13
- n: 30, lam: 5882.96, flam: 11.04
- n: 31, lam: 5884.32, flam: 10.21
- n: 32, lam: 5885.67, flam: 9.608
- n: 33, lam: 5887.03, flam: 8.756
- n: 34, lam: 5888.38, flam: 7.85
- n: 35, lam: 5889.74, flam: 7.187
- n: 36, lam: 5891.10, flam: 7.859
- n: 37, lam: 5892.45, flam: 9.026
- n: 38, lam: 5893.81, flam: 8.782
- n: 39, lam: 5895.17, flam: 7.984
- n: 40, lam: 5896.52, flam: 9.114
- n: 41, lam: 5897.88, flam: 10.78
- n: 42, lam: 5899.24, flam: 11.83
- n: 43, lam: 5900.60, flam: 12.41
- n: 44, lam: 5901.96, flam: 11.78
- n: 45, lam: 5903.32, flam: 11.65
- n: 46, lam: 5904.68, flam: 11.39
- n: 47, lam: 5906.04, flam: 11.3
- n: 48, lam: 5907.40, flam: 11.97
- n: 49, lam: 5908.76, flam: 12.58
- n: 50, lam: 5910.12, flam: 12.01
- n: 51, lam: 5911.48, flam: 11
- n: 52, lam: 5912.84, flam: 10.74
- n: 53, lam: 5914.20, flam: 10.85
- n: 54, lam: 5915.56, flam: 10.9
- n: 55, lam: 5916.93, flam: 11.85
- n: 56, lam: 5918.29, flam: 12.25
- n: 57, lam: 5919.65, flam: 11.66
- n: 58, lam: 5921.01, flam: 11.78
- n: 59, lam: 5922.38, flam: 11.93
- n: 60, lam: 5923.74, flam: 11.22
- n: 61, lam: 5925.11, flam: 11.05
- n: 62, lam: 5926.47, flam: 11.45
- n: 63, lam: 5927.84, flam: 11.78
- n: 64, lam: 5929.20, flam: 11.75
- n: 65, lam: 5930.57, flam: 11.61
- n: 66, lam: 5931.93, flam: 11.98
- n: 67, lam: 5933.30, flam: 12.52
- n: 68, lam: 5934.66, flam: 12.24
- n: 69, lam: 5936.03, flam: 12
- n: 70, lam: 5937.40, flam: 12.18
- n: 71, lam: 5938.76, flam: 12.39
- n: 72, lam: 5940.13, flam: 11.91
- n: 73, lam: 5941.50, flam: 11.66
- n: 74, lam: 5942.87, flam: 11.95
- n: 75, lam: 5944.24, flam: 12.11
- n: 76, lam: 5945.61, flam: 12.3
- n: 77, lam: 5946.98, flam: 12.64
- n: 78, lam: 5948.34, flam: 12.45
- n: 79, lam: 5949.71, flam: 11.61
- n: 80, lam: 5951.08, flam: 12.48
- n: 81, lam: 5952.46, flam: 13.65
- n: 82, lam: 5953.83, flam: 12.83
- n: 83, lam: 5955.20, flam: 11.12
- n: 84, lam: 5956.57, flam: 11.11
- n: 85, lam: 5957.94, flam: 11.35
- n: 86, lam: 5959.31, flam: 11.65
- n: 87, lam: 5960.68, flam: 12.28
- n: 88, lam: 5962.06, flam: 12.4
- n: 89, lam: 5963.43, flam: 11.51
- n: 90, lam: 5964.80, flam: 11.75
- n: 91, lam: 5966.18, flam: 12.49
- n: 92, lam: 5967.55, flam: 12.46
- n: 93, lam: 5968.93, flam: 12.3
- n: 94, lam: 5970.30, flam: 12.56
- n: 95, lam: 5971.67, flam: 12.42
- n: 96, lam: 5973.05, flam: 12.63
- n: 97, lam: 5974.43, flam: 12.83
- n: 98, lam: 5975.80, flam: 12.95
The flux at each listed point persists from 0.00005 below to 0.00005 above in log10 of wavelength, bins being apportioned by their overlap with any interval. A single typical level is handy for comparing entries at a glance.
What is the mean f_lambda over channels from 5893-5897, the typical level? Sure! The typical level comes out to 8.6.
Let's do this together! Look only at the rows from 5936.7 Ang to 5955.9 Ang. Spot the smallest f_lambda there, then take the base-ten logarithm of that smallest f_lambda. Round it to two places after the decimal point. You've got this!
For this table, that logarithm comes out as 1.05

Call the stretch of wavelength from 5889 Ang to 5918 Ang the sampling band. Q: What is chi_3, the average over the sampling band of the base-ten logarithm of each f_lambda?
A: 1.02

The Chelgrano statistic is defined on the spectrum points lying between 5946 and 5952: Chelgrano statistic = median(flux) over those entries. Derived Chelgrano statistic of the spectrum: 12.5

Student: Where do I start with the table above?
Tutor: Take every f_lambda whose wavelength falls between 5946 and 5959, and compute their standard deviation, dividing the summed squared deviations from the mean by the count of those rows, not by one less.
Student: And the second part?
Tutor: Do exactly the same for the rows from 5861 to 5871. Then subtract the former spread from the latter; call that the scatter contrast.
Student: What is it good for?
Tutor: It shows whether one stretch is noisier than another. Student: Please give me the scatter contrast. -0.54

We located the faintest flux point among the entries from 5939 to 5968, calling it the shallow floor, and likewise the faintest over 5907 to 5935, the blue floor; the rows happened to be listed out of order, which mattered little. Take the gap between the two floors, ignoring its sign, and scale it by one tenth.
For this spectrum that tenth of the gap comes 0.037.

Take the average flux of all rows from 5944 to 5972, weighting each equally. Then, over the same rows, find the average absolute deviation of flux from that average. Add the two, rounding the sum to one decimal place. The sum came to 12.7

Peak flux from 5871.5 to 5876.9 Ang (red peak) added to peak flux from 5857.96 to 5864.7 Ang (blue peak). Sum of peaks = 25.1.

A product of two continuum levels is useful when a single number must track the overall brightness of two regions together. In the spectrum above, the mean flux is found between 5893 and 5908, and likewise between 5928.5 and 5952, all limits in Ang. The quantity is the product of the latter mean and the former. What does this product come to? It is 131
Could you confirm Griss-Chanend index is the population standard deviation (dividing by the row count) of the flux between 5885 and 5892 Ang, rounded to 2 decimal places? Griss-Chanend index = 0.84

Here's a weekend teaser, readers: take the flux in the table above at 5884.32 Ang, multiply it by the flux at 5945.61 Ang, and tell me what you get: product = 126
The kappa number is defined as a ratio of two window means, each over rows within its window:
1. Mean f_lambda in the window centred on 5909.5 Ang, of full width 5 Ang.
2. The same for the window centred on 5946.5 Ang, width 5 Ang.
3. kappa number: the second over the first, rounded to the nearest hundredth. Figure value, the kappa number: 1.04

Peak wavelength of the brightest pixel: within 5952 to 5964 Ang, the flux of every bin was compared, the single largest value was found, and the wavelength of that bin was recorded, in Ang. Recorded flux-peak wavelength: 5952.46 Ang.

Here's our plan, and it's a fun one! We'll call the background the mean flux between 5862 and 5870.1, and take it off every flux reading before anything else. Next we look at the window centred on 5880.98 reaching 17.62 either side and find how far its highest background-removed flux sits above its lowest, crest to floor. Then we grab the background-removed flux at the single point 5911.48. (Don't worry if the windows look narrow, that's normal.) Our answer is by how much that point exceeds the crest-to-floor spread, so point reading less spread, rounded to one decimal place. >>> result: -6.0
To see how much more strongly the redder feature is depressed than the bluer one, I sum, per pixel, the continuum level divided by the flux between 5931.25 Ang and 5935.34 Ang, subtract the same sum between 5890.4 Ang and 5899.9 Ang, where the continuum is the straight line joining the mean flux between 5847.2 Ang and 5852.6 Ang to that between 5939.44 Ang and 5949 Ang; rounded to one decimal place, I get -6.3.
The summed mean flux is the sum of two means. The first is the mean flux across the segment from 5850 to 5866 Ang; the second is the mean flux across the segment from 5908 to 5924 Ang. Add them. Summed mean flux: 23.2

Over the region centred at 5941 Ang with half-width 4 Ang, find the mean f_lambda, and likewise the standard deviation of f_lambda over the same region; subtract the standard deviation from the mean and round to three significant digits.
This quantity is 11.8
